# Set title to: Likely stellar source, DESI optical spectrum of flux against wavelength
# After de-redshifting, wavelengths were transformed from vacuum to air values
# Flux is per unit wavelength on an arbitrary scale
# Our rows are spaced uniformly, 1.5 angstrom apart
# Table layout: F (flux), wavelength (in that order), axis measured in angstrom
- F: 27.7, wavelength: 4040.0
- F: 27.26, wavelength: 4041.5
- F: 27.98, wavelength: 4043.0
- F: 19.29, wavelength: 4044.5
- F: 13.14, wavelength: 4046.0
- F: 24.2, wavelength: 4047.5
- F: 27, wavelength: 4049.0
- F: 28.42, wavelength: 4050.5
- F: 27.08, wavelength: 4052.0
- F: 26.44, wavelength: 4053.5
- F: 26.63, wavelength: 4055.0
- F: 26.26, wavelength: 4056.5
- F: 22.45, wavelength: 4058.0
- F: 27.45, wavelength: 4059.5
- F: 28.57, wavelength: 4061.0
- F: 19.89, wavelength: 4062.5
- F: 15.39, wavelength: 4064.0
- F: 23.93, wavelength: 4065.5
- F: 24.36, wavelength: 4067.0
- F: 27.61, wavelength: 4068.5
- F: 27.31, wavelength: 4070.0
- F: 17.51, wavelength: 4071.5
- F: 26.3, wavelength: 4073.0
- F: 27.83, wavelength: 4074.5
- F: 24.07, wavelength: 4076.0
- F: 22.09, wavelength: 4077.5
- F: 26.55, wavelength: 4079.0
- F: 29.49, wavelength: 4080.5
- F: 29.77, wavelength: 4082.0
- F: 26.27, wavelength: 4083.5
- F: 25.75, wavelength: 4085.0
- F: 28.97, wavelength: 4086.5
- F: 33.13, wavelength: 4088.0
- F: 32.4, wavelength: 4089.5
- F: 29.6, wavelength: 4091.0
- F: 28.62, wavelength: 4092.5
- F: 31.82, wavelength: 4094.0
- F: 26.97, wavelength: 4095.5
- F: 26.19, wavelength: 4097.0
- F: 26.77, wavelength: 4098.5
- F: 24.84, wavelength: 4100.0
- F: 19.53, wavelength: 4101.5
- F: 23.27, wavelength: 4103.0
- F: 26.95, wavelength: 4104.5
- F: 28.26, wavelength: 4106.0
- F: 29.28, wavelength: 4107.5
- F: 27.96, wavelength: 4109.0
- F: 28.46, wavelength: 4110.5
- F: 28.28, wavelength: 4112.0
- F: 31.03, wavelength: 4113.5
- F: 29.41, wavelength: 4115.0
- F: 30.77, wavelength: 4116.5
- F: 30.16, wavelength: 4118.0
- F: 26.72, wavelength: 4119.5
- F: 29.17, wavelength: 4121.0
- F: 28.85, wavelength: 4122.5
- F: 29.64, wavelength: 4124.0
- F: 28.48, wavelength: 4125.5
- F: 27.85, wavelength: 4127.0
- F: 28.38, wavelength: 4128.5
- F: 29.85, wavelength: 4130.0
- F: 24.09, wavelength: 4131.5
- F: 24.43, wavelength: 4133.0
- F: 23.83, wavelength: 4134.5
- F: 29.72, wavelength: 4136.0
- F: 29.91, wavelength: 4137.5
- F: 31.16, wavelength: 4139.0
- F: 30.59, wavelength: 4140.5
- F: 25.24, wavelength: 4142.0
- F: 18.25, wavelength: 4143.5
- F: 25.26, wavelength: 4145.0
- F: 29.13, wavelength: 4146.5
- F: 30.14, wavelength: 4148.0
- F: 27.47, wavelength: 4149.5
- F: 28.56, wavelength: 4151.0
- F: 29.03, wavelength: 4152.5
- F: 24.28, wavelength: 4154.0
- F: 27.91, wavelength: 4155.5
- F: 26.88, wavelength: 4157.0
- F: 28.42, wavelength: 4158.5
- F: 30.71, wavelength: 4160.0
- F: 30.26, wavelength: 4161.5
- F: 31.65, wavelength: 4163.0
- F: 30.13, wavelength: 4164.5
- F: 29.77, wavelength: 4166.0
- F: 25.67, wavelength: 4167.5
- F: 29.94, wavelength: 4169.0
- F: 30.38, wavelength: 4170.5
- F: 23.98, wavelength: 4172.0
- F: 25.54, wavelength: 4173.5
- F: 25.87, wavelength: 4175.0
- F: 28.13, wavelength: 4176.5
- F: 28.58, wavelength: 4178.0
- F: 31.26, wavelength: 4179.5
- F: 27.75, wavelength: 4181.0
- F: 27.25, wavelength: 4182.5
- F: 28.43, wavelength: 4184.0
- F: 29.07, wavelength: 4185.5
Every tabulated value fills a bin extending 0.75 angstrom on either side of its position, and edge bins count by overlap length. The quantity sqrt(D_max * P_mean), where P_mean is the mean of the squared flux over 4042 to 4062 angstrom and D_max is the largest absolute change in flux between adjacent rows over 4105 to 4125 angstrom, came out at 47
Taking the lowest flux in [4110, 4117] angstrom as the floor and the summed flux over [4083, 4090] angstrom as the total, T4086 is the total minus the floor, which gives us 118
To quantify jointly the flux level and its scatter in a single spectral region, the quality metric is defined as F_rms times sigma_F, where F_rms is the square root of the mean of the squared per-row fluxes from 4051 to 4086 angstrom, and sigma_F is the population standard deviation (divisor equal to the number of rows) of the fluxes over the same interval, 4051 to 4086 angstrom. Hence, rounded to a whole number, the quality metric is 90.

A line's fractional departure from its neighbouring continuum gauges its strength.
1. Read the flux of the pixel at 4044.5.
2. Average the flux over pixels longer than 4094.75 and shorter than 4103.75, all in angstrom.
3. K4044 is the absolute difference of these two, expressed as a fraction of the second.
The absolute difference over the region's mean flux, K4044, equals 0.22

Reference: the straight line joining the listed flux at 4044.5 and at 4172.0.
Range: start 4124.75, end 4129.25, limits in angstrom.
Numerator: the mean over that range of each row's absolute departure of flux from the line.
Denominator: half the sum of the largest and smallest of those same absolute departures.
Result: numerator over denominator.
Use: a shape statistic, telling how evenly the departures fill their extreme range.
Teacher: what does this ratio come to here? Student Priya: 1.01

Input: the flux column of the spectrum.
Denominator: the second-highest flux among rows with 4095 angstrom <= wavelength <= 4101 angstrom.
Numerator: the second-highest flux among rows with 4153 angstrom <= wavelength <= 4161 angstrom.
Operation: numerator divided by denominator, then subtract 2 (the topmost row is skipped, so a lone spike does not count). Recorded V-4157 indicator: -0.94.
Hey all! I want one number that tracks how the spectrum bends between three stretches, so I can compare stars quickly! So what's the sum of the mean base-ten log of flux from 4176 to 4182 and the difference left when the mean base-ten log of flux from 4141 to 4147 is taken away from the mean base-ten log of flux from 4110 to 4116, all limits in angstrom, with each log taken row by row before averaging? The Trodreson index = 1.54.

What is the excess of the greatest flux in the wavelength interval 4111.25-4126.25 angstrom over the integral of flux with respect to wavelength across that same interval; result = -408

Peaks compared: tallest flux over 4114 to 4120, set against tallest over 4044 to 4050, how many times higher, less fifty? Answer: -48.9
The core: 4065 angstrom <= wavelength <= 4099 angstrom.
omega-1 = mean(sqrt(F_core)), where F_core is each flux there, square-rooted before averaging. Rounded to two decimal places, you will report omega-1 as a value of 5.20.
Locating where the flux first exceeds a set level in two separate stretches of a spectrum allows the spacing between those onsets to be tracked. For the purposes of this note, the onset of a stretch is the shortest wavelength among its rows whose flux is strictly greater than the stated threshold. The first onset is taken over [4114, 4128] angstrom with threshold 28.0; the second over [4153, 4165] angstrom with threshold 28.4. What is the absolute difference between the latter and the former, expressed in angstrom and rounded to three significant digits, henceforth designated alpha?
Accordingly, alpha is 43.5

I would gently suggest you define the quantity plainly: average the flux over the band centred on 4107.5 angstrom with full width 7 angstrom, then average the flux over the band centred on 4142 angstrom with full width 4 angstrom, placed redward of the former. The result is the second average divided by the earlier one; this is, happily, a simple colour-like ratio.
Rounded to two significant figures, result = 0.88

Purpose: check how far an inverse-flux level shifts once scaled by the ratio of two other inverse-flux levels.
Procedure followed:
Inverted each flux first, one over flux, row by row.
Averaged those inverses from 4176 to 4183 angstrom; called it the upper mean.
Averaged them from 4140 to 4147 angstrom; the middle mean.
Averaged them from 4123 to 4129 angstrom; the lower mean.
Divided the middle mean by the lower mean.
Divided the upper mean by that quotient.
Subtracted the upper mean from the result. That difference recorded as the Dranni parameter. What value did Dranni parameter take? -0.005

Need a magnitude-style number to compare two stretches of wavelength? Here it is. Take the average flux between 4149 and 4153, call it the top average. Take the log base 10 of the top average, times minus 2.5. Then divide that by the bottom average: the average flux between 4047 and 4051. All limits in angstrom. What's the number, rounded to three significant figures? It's -0.137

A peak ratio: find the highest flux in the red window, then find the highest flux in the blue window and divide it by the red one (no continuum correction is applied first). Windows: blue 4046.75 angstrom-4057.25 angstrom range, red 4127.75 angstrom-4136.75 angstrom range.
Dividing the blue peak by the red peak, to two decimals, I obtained 0.95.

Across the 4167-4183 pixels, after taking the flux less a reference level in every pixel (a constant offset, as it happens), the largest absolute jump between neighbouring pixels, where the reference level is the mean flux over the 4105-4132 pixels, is 6.4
